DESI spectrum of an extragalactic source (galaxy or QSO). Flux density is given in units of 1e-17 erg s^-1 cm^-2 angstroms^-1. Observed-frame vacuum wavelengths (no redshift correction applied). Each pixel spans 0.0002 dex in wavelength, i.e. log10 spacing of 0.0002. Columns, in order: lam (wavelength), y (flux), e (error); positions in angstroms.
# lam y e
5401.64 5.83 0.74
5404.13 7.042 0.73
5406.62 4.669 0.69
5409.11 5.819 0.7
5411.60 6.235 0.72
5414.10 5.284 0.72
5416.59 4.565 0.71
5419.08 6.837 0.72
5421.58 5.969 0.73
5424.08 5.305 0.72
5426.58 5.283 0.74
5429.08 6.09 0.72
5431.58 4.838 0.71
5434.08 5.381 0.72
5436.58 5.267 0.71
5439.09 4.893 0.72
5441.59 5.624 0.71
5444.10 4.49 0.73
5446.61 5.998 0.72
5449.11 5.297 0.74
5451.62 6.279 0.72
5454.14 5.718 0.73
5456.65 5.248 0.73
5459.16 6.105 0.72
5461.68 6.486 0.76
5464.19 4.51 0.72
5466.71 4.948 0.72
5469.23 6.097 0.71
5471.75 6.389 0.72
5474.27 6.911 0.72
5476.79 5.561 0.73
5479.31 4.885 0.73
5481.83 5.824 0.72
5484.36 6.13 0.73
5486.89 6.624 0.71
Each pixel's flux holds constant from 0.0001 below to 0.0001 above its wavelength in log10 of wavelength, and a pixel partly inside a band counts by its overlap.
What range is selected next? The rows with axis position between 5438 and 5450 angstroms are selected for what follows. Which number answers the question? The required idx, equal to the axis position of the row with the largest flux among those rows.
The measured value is 5446.61 angstroms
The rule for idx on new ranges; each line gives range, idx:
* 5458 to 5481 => 5474.27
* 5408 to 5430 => 5419.08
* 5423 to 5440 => 5429.08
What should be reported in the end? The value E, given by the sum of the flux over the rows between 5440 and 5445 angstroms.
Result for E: 10.1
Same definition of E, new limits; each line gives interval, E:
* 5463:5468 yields 9.5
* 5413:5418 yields 9.8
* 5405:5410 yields 10.5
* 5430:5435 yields 10.2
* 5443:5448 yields 10.5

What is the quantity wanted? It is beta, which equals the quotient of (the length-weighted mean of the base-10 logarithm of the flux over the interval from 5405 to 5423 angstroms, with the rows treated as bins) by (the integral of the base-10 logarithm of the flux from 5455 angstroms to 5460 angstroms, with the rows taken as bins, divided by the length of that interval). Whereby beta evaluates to 1.00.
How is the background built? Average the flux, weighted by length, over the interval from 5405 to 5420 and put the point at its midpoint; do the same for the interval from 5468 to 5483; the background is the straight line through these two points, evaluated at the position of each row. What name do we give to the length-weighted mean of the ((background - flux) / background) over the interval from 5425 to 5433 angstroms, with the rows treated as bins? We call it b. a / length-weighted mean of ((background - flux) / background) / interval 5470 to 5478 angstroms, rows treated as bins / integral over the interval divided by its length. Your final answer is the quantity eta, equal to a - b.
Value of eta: -0.11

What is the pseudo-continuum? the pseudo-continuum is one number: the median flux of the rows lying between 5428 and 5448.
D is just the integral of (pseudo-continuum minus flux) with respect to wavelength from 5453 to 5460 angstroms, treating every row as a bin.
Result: -2.4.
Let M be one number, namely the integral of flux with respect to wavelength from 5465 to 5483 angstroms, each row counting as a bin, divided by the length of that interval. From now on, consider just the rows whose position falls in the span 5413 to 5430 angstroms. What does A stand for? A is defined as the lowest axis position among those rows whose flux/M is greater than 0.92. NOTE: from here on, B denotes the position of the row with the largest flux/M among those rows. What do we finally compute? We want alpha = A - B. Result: 0.0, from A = 5419.08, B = 5419.08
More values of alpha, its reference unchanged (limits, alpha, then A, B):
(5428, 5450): 0.0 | 5429.08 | 5429.08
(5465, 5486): -5.0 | 5469.23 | 5474.27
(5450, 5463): -10.1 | 5451.62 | 5461.68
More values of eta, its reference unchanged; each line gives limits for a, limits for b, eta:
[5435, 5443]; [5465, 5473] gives 0.05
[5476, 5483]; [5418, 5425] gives 0.17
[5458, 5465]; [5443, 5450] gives -0.07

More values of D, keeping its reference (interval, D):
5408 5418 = -1.7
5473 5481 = -3.7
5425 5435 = -0.7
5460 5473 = -4.9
